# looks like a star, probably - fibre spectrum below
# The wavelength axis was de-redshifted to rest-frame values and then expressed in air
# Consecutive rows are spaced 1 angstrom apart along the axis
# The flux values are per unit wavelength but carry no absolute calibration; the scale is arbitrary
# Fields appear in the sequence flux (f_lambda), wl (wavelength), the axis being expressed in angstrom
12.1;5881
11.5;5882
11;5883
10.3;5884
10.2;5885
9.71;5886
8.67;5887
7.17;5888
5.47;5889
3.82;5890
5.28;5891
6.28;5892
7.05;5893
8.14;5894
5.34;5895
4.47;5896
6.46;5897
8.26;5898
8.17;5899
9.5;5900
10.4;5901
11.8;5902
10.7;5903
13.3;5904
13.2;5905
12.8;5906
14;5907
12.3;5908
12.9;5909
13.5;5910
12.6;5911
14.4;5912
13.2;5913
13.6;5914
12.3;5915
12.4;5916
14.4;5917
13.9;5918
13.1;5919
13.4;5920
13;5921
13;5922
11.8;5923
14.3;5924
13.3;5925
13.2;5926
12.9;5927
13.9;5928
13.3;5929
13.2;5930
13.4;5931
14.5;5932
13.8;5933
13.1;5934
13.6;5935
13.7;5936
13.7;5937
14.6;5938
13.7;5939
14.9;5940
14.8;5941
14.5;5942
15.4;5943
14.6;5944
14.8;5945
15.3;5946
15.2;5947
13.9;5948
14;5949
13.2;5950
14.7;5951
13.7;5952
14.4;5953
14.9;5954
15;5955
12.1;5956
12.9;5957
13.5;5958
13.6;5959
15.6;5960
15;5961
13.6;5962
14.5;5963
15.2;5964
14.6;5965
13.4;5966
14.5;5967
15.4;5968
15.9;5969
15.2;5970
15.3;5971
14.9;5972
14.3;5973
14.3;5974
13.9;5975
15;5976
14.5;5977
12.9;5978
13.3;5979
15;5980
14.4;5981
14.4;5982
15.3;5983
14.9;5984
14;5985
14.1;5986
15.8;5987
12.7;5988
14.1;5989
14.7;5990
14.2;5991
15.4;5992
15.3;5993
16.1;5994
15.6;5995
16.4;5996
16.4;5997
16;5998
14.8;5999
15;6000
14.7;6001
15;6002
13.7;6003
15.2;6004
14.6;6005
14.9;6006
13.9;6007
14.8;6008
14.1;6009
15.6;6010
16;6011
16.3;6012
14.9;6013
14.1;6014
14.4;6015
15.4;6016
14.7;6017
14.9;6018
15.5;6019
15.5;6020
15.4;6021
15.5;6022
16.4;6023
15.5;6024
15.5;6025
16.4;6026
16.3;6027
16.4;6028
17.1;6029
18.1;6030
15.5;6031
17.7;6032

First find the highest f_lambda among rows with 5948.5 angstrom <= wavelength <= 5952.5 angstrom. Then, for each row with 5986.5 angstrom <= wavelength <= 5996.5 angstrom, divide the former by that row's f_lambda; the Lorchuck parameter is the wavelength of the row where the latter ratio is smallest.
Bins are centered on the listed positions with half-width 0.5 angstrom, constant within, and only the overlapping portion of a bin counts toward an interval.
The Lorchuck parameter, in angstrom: 5996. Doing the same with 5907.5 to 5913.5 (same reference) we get 5912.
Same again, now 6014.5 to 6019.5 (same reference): 6019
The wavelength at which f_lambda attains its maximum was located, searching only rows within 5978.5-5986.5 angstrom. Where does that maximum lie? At 5983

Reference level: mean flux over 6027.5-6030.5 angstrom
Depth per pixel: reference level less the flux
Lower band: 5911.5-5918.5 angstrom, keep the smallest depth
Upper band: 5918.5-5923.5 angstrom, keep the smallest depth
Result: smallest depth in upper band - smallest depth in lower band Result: 1.0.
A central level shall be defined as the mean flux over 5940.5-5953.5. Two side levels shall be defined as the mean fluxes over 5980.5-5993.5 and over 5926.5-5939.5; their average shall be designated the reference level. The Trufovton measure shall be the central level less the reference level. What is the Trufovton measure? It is 0.4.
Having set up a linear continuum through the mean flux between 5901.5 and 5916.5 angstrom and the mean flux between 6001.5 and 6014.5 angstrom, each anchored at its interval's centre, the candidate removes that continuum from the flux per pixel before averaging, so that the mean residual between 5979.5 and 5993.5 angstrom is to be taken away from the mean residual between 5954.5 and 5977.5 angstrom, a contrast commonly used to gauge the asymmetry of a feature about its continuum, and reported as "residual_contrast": 0.26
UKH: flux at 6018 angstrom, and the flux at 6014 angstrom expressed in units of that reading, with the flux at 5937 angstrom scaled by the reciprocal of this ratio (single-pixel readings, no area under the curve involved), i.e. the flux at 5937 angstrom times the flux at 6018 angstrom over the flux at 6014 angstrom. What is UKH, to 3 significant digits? 14.5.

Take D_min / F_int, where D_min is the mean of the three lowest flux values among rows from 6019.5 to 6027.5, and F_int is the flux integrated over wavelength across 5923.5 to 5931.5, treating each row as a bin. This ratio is 0.144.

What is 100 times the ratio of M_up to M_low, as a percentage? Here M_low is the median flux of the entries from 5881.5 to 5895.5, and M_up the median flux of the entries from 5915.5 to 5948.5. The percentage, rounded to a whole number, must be 179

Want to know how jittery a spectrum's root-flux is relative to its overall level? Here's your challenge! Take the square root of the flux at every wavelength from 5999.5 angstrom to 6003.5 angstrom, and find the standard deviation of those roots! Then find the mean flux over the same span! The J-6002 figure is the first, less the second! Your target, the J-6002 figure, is -14.5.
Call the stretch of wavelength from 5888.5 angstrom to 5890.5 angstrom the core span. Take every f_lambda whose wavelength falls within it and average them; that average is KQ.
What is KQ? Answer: 4.6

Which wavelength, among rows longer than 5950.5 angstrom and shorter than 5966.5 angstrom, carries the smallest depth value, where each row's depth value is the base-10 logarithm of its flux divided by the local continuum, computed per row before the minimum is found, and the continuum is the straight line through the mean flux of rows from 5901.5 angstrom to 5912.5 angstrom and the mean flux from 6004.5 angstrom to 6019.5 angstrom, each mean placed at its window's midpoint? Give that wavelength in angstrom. 5956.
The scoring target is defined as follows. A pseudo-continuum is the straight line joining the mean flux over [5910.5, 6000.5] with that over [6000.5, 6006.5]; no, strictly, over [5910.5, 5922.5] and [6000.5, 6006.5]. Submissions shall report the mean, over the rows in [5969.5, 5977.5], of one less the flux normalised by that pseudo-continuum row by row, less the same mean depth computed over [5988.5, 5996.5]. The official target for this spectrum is 0.02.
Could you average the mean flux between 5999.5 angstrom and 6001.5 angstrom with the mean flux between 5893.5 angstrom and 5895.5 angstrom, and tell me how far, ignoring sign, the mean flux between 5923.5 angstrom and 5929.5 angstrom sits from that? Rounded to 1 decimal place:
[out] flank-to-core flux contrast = 2.7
